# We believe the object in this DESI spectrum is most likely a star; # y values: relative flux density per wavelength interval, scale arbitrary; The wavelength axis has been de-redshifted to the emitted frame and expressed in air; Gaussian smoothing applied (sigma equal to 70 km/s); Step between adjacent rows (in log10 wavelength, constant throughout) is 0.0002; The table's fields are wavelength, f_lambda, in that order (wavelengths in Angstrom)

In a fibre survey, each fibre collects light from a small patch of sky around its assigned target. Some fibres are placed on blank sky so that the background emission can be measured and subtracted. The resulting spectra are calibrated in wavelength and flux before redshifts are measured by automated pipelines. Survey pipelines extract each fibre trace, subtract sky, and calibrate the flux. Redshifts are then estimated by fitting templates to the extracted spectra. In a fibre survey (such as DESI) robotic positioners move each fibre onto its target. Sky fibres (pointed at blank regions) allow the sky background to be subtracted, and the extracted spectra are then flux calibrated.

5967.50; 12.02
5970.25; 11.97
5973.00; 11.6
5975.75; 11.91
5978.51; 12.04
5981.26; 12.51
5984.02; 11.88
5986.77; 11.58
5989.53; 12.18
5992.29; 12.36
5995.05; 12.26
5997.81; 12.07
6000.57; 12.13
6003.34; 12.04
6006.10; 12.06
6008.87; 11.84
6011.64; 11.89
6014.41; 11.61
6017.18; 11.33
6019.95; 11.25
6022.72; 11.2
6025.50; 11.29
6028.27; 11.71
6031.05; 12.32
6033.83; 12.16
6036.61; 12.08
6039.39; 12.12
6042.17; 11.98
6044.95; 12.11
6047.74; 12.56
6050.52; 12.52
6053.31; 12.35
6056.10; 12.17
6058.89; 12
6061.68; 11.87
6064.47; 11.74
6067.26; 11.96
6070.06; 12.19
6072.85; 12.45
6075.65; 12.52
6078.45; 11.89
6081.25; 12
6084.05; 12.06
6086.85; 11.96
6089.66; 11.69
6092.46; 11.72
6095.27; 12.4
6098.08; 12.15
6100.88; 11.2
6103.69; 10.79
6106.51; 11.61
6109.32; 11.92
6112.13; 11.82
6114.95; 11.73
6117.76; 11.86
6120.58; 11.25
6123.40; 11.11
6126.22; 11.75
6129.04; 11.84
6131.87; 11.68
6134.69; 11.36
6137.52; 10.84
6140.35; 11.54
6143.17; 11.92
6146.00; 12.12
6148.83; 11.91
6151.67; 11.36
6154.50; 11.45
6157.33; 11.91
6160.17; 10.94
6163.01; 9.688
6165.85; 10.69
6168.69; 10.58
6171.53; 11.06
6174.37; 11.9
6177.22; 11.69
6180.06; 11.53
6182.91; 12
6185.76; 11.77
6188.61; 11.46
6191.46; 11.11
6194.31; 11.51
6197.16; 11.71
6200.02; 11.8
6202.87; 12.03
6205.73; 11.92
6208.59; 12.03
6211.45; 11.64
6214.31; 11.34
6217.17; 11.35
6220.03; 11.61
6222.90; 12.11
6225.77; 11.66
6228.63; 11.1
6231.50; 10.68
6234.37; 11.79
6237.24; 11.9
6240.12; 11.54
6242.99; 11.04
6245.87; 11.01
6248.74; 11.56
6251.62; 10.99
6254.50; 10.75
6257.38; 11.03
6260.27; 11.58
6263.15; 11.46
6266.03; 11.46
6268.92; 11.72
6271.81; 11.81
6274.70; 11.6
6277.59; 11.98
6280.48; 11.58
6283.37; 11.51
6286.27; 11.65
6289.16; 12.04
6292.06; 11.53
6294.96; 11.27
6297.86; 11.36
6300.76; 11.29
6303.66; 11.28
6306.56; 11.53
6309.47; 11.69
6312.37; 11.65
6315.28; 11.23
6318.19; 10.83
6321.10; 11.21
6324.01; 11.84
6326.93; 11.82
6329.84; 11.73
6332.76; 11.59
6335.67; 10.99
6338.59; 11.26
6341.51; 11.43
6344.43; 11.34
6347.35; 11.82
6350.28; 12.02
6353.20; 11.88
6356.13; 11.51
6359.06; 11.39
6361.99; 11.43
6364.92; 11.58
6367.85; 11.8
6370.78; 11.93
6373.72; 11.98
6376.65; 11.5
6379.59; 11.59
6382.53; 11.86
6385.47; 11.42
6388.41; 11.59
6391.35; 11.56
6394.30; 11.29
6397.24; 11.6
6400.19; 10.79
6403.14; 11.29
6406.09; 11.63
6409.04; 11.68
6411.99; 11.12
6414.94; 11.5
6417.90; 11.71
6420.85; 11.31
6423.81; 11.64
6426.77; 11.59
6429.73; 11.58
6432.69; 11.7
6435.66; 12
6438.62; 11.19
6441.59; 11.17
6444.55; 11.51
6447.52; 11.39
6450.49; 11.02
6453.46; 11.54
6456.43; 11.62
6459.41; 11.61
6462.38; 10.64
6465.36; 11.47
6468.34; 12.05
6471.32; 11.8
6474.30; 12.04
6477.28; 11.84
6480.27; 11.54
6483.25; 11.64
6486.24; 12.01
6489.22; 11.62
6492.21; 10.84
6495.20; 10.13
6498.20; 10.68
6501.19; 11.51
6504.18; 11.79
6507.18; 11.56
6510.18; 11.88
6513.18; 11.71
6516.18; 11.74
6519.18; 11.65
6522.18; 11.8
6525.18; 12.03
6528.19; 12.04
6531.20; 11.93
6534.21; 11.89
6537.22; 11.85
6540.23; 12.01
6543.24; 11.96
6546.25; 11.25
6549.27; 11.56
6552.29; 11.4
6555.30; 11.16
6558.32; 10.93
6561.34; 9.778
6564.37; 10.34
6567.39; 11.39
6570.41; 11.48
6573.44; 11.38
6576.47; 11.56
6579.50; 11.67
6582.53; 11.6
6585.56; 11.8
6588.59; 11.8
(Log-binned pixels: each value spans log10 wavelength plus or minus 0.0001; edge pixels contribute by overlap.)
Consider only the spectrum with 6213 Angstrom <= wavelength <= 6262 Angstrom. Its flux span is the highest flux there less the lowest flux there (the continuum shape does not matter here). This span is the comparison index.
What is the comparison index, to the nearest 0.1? 1.4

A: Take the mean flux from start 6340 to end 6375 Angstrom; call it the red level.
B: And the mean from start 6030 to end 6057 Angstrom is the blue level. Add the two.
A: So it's 23.9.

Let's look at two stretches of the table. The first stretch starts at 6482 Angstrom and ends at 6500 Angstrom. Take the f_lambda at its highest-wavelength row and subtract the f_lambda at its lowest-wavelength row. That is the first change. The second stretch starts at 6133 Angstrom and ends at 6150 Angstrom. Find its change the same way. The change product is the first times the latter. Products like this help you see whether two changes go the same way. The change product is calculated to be -0.53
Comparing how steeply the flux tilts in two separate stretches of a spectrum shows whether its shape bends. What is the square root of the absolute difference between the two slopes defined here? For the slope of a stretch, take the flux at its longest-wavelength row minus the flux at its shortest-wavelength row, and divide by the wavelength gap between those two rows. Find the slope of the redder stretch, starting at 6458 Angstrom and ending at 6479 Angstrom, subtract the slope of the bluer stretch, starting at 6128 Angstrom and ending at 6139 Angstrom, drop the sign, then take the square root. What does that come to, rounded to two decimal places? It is 0.36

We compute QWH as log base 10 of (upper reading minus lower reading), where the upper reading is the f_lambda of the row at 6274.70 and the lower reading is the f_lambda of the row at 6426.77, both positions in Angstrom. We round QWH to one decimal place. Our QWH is -2.0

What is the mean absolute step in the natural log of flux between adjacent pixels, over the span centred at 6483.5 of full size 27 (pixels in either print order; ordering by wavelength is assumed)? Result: 0.0341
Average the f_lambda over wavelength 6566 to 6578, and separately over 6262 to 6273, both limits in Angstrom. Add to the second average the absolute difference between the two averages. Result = 11.8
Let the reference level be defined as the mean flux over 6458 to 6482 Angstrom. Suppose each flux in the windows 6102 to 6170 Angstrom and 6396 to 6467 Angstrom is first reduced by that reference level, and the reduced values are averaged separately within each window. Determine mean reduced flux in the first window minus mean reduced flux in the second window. -0.03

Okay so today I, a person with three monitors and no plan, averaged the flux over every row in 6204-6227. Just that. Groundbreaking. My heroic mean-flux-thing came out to 11.71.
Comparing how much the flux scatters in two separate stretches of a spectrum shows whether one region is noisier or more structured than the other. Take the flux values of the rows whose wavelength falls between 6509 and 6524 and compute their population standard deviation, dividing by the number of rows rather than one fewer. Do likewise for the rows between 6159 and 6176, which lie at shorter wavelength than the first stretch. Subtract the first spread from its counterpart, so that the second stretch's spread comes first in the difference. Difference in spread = 0.6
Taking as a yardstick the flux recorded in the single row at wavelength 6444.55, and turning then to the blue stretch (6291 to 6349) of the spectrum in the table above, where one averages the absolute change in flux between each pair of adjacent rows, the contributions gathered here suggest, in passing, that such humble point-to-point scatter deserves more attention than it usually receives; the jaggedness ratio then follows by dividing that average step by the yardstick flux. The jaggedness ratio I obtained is 0.021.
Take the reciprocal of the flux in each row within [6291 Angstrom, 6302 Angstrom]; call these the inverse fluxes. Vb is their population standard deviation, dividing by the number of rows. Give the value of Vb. 0.0008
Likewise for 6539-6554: 0.0022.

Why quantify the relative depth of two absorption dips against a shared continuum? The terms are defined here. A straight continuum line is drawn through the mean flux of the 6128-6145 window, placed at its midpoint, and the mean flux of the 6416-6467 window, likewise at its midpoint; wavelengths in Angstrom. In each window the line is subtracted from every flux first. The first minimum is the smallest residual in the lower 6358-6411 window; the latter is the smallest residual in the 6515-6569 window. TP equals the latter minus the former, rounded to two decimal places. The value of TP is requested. -0.97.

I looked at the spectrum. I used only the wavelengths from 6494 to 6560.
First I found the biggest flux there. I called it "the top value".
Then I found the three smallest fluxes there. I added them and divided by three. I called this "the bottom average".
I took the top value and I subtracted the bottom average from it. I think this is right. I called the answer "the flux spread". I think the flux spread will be 1.5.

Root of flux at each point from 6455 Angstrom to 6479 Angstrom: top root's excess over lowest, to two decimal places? 0.21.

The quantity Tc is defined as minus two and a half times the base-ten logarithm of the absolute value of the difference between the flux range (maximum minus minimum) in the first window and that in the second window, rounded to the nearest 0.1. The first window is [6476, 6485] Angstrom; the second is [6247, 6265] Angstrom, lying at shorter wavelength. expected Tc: 0.7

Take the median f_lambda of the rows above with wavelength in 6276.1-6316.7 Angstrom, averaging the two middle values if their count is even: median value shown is 11.5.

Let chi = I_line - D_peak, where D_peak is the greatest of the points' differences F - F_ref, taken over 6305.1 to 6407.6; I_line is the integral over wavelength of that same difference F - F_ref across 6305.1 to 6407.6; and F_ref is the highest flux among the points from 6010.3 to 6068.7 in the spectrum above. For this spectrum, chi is -105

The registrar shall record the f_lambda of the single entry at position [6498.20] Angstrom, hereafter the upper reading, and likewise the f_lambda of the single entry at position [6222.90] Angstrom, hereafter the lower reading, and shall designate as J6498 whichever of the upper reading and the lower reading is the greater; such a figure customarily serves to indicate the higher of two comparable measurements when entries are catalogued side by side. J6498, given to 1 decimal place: 12.1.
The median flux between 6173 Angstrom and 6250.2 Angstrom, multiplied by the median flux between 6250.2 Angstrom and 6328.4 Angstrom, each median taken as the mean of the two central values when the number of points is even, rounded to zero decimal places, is 134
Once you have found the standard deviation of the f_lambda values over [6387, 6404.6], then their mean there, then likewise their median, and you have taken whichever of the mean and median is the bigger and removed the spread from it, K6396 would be 11.1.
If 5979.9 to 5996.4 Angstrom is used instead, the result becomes 11.9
